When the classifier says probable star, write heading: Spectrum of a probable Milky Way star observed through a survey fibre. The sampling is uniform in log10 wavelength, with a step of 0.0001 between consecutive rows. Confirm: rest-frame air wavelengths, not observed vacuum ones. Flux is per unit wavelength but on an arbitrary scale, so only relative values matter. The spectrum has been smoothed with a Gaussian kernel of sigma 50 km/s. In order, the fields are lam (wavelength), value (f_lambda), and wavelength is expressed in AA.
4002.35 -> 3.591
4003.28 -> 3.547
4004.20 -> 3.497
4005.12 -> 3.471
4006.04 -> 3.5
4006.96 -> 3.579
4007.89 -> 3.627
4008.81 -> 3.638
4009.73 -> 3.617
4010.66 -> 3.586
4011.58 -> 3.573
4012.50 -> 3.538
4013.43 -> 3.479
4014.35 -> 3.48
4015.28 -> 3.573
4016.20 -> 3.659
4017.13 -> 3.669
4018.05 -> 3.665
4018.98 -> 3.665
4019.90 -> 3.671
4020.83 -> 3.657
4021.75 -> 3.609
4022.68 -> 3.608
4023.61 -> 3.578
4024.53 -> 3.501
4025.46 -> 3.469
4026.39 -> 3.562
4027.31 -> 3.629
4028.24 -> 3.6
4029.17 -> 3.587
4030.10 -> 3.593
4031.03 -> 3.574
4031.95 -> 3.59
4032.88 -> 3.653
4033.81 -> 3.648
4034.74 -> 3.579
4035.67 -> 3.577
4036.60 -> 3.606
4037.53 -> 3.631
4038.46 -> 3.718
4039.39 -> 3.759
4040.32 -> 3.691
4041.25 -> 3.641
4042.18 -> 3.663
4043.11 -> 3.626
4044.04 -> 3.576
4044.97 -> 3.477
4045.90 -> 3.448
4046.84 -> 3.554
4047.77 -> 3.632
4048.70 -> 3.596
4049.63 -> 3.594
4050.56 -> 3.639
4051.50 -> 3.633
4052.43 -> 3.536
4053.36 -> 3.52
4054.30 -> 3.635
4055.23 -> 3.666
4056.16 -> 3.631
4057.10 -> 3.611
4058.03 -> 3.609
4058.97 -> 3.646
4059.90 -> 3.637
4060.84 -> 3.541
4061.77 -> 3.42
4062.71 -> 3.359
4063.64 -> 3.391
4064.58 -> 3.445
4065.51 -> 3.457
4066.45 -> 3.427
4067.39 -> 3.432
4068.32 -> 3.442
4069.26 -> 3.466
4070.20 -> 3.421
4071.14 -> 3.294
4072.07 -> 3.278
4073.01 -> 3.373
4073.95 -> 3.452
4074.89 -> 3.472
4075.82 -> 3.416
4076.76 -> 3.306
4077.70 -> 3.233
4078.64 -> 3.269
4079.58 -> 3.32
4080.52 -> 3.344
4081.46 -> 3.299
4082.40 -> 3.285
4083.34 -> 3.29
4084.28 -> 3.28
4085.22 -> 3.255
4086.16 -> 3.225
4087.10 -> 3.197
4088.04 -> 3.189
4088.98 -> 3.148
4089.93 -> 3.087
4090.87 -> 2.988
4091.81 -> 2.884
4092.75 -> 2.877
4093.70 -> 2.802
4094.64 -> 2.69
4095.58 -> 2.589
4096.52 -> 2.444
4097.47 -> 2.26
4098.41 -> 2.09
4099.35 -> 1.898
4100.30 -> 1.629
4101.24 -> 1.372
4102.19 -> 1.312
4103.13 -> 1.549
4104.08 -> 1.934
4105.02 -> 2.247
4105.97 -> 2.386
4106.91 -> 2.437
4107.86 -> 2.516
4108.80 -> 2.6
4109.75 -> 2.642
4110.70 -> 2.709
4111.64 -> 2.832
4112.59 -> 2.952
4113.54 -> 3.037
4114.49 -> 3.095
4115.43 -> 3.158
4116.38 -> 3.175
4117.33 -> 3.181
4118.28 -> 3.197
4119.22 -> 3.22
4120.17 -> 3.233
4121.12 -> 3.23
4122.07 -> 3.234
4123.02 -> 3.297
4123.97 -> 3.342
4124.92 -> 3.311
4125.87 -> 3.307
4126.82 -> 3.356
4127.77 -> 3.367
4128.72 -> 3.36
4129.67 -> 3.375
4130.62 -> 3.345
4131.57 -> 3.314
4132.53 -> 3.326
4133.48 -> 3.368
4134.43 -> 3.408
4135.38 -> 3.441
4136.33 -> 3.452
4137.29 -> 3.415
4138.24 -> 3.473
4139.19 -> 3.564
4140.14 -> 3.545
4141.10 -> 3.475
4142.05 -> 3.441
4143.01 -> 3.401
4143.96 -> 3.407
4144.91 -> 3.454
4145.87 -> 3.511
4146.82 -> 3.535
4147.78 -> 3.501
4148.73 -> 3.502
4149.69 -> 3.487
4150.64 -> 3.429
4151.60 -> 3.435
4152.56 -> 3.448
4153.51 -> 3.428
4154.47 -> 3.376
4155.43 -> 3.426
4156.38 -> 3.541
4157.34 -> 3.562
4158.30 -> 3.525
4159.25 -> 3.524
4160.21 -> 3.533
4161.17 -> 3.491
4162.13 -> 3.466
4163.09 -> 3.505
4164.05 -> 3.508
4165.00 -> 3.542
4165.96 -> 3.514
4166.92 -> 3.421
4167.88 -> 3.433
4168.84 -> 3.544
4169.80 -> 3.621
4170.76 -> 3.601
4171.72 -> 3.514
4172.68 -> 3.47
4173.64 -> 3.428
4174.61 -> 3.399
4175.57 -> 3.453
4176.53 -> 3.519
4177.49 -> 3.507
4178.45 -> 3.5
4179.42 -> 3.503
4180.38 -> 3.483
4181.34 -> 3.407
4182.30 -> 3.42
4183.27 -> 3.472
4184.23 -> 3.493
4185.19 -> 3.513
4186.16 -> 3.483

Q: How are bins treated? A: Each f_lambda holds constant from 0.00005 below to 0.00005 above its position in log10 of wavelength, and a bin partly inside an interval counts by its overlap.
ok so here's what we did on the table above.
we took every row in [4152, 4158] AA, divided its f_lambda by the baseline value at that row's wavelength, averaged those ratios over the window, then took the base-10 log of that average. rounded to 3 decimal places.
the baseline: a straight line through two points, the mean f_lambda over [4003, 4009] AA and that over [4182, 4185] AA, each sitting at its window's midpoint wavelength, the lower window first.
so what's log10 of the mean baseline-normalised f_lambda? -0.002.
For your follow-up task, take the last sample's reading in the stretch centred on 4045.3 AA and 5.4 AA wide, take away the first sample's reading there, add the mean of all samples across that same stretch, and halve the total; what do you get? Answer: 1.78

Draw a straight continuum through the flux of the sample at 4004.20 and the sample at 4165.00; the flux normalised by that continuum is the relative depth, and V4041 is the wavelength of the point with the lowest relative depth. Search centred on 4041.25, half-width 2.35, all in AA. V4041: 4043.11 AA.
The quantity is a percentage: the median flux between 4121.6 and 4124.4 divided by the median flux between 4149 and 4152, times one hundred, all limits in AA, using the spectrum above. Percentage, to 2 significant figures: 96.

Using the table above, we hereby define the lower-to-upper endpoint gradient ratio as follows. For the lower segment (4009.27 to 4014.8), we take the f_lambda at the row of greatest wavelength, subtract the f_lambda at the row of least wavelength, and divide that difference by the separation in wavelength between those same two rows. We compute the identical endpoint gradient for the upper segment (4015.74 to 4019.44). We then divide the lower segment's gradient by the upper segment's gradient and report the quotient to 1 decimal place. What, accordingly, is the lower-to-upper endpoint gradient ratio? -13.7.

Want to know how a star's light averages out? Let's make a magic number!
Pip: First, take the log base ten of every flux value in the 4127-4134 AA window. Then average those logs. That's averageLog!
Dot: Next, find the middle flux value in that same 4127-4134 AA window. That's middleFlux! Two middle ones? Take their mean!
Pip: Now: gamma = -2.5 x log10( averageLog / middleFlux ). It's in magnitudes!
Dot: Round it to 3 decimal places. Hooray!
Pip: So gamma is 2.015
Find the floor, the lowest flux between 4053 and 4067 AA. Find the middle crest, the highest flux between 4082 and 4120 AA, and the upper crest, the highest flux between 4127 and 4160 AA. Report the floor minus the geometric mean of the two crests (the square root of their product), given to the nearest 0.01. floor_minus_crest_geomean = -0.07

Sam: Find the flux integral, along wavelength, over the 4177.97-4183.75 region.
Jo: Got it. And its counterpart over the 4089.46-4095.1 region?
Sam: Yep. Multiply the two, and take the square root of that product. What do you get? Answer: 18.1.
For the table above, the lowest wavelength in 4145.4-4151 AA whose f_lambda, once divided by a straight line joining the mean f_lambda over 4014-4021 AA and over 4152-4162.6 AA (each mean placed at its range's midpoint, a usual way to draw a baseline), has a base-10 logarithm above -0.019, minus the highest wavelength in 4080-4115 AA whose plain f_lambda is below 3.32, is 31.4 AA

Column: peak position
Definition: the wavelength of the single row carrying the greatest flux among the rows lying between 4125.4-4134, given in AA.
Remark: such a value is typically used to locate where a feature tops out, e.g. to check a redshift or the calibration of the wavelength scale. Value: 4129.67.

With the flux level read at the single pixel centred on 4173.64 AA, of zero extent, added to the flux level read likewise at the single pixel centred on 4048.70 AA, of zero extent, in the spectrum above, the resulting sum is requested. 7.02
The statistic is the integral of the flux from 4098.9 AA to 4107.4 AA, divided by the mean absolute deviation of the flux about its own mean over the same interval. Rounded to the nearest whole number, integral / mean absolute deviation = 45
